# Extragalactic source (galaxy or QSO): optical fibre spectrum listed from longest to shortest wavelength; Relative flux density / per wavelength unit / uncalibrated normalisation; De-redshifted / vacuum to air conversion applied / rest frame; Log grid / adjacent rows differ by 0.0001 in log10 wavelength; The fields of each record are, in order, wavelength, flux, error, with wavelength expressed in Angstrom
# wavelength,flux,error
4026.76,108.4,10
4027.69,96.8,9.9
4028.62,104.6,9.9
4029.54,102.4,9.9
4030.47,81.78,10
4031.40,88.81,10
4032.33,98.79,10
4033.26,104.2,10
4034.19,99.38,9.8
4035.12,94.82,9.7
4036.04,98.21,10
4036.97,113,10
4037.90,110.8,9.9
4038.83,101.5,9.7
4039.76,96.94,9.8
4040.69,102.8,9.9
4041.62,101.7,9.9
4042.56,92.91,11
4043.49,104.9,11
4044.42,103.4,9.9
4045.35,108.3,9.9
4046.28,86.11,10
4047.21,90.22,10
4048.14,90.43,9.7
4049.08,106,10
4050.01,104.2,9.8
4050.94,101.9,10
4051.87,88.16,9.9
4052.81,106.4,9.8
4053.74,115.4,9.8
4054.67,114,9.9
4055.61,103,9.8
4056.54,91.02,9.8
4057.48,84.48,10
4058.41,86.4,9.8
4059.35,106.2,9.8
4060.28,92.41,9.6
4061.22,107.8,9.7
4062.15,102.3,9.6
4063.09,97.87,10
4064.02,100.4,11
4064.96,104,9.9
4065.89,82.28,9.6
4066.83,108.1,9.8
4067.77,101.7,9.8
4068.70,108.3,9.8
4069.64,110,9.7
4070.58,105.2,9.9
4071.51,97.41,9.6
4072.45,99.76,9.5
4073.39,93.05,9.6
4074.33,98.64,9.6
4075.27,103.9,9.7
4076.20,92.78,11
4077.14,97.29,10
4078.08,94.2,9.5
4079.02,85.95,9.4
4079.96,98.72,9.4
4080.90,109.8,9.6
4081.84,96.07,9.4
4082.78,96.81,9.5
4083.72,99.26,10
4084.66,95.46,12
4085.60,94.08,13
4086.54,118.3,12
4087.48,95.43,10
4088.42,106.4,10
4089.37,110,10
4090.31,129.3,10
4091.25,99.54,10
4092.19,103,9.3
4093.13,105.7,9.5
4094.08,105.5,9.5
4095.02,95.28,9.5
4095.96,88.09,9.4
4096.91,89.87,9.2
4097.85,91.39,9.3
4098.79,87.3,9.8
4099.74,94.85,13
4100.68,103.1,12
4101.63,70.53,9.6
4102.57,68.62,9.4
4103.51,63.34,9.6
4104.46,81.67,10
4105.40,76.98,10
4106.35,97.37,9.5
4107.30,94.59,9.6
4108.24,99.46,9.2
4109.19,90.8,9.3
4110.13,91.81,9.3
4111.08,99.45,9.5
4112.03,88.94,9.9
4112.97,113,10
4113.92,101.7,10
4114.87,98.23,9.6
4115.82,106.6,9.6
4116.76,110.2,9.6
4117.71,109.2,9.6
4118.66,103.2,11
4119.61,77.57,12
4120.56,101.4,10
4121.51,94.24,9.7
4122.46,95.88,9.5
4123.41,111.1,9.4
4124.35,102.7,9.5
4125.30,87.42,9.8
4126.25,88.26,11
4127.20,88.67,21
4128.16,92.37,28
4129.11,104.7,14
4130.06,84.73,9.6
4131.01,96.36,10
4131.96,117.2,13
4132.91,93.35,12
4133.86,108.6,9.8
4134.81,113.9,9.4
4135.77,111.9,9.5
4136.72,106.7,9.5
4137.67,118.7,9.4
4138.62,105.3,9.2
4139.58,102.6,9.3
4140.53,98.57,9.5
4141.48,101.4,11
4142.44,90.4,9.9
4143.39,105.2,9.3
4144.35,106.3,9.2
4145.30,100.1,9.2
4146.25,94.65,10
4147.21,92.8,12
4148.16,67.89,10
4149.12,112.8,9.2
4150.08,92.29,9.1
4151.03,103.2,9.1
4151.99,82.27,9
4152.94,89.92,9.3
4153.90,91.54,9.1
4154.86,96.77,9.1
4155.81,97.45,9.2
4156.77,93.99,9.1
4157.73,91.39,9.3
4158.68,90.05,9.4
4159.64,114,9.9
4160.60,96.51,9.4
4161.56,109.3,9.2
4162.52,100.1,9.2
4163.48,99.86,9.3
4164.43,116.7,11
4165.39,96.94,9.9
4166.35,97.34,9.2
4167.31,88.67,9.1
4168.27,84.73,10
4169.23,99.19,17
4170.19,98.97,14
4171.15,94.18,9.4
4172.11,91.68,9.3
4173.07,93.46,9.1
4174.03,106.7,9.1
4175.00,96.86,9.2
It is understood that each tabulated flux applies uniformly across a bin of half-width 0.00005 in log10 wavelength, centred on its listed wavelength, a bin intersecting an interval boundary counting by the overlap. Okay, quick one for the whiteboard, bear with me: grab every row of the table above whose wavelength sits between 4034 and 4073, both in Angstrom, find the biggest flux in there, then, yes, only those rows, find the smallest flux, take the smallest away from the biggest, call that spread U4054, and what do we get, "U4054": 33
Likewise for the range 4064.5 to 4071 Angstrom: 28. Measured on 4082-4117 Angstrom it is 66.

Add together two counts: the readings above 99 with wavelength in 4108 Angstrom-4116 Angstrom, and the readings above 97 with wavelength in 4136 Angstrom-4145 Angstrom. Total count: 13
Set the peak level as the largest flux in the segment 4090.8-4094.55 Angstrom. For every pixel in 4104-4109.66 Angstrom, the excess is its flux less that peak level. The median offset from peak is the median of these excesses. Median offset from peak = -13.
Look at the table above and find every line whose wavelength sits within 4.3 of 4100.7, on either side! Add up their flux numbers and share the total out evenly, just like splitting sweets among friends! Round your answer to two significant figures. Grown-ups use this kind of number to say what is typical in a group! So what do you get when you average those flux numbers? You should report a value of 83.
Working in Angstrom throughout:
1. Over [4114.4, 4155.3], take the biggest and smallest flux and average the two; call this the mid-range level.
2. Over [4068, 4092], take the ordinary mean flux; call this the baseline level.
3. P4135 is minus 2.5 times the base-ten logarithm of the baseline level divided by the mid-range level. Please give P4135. -0.091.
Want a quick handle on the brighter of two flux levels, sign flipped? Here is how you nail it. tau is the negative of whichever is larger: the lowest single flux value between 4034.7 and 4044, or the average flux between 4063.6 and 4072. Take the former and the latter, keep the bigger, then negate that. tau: -102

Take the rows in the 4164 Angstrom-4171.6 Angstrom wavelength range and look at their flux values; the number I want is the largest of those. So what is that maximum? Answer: 116.7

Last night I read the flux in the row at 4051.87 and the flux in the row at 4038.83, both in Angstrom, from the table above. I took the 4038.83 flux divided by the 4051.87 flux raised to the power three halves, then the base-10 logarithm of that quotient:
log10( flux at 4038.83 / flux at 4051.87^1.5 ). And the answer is -0.91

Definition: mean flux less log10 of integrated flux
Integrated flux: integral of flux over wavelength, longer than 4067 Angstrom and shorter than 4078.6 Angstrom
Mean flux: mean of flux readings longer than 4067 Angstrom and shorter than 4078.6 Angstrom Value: 97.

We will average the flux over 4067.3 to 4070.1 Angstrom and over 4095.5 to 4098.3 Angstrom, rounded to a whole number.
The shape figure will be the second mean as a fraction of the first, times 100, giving 84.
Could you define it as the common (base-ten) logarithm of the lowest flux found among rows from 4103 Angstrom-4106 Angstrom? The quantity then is 1.80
